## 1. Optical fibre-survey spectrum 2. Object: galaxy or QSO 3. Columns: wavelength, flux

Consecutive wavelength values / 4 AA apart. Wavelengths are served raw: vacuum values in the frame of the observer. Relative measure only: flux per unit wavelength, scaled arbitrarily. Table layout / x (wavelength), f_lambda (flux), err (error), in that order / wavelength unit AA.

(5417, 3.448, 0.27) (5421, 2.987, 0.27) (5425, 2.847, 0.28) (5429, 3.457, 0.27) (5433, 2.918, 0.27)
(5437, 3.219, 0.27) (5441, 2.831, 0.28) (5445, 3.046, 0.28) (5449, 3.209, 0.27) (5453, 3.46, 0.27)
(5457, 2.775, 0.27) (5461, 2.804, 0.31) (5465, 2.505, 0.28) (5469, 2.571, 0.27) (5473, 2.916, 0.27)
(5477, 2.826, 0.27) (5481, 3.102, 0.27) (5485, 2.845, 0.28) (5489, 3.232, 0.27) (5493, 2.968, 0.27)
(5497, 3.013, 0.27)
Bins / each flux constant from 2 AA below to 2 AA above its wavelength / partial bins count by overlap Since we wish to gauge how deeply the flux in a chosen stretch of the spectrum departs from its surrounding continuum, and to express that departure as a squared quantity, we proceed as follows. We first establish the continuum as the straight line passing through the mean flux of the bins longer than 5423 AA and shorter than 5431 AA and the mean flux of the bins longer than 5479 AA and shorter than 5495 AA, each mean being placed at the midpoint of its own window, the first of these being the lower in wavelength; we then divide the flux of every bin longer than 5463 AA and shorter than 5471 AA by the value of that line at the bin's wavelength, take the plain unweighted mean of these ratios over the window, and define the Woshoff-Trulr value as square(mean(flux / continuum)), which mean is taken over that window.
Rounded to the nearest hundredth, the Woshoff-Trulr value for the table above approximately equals 0.68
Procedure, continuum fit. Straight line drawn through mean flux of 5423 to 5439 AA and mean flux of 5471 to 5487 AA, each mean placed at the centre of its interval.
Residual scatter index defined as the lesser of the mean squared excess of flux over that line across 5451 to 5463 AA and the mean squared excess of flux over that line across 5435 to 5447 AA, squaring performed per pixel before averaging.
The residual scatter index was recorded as 0.03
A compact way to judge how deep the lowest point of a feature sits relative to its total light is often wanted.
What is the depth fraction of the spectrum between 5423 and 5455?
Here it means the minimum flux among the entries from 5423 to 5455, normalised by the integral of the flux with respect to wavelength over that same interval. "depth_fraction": 0.03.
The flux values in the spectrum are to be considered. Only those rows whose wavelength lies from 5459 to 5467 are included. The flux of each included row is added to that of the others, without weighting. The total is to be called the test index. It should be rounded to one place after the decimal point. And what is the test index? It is 5.3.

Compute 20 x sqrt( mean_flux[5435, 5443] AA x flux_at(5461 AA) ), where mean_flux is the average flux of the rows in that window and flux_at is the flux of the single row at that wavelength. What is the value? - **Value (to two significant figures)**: 58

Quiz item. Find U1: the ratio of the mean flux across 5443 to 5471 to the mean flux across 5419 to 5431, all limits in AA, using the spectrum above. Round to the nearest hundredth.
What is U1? 0.94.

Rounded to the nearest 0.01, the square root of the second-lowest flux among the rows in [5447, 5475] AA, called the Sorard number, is 1.60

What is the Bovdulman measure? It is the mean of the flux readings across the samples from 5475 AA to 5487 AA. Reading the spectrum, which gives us 2.92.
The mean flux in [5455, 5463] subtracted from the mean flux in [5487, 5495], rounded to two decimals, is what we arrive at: 0.31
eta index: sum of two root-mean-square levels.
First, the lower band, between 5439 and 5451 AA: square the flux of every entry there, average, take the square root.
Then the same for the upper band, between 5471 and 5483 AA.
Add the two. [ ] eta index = 5.98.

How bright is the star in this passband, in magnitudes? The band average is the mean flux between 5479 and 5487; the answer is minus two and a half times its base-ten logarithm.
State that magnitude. -1.18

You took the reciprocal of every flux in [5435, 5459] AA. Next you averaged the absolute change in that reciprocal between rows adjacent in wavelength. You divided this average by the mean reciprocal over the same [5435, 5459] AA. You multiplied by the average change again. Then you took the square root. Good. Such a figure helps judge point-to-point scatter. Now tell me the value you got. 0.062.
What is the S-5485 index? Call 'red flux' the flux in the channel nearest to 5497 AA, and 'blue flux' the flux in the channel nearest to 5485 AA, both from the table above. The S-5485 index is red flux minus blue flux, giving 0.17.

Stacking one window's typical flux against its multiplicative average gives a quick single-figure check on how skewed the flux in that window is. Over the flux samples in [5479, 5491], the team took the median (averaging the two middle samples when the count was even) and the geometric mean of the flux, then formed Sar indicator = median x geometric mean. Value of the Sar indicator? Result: 9.5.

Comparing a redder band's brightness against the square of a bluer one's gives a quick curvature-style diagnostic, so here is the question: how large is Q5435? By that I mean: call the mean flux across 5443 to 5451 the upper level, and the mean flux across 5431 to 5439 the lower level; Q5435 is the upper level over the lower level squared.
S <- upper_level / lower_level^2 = 0.33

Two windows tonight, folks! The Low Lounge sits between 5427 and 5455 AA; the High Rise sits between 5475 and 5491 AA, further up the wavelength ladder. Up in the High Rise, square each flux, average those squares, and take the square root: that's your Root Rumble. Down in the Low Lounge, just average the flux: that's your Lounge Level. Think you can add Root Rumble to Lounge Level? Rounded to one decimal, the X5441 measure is 6.2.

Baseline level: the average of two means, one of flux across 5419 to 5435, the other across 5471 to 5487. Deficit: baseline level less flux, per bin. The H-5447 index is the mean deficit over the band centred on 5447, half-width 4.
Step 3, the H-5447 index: -0.14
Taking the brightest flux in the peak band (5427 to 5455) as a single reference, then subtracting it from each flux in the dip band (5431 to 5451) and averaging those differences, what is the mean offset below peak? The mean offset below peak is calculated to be -0.42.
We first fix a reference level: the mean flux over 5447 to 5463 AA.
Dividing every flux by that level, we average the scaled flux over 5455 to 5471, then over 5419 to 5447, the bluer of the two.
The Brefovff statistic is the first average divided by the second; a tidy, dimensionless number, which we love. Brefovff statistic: 0.875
